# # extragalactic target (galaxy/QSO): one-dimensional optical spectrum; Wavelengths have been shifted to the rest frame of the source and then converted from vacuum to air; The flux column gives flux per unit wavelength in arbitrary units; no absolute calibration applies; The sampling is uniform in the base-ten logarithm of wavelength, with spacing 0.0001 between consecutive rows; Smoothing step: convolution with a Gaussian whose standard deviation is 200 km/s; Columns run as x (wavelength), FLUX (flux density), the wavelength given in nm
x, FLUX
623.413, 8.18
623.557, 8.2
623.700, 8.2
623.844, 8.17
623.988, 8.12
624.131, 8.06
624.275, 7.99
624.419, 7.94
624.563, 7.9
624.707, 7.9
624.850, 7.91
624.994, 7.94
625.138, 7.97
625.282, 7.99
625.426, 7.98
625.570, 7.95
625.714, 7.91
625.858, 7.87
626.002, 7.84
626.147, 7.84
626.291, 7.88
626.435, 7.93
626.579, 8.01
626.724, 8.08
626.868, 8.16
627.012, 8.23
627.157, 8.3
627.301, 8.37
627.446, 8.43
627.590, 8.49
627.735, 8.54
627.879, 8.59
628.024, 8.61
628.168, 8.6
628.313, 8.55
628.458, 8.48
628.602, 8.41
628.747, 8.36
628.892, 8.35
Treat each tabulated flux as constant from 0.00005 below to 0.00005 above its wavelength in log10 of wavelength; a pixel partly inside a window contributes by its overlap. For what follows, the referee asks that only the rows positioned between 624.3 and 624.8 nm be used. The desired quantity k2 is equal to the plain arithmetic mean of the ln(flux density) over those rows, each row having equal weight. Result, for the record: 2.07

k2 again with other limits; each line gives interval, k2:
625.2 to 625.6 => 2.08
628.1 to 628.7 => 2.14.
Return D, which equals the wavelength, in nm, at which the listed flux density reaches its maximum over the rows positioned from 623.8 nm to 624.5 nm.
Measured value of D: 623.844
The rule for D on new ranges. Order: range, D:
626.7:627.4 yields 627.301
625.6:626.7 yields 626.579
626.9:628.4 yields 628.024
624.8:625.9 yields 625.282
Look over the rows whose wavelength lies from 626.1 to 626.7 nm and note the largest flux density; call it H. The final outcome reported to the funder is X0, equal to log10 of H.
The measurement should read 0.904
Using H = 8.01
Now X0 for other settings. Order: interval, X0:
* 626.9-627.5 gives 0.926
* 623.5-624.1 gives 0.914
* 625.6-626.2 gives 0.898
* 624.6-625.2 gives 0.901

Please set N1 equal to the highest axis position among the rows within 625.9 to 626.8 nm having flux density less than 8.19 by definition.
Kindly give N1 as 626.724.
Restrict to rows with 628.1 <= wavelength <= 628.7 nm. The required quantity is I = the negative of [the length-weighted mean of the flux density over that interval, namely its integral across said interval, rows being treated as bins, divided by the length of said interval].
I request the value -8.50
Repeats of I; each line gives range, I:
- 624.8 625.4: -7.95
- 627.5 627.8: -8.51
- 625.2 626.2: -7.91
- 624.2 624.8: -7.93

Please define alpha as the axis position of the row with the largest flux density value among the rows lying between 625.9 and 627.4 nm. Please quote 627.301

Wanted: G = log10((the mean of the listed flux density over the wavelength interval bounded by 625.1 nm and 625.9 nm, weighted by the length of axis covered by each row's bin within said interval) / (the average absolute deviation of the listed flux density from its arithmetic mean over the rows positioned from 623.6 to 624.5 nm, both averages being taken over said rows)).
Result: 1.98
